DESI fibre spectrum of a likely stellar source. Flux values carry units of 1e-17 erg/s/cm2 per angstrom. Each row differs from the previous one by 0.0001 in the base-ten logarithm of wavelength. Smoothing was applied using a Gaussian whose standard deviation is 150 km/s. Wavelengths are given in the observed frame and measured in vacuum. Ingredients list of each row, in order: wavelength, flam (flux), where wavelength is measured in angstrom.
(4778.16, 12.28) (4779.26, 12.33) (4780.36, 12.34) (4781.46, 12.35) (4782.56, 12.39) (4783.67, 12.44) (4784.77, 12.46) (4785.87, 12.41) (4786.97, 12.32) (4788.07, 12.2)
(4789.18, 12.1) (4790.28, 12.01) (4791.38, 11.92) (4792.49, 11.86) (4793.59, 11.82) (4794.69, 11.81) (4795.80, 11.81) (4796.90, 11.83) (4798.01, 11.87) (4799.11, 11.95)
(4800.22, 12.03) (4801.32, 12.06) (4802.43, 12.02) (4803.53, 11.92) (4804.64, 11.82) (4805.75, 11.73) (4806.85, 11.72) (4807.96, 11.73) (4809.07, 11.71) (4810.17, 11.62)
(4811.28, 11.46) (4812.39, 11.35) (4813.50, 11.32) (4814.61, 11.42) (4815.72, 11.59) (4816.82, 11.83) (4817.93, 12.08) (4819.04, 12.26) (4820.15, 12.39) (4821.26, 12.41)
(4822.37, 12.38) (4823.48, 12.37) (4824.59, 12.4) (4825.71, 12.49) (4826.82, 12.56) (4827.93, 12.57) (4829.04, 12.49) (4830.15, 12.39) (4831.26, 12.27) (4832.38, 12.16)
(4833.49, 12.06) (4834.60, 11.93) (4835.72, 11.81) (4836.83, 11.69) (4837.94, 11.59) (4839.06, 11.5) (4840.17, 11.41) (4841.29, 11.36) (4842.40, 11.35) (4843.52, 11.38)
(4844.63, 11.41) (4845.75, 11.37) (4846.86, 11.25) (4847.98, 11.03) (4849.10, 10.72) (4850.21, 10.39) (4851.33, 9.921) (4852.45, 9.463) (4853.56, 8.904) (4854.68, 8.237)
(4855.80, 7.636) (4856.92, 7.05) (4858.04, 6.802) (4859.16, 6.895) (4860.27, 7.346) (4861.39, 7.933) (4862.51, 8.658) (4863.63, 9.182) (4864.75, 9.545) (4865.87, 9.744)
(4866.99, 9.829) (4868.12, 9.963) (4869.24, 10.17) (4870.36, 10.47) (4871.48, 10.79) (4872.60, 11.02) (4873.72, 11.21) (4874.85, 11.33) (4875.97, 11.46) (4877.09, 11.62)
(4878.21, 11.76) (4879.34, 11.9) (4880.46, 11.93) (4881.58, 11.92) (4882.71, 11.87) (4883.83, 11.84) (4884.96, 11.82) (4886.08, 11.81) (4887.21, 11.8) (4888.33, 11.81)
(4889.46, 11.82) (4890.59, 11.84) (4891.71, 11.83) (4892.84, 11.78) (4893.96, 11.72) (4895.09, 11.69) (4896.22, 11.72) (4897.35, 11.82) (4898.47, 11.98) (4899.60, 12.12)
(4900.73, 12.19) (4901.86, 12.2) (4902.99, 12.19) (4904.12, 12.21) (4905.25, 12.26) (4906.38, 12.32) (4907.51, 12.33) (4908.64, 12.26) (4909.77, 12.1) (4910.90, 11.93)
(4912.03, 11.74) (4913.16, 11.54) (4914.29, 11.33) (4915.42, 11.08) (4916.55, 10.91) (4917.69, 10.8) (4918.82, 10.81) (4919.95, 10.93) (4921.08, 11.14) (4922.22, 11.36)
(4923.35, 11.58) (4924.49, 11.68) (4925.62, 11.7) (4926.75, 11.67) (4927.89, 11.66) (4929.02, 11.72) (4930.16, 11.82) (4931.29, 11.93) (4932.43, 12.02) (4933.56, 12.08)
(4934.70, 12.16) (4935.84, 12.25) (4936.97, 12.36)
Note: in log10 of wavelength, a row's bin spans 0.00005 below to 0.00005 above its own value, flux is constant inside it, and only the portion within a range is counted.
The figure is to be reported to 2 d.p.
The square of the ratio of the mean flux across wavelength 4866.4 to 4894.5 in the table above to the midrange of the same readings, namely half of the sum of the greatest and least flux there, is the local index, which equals 1.10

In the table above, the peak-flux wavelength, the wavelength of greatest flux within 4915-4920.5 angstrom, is 4915.42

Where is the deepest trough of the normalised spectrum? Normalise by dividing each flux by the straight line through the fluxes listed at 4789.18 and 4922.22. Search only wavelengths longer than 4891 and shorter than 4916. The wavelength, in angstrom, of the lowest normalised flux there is 4915.42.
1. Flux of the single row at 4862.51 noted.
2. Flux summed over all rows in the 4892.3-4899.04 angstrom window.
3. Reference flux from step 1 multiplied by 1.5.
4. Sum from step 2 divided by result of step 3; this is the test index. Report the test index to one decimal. 5.4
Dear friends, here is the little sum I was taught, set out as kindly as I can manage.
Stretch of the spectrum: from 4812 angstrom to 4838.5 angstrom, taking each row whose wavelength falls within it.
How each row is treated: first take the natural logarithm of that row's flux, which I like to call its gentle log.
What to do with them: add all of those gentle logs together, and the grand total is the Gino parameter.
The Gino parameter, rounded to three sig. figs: 59.8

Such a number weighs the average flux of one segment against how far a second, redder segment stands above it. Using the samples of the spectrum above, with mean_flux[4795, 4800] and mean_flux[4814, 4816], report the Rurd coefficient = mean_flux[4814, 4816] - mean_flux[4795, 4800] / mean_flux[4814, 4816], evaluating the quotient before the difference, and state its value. 10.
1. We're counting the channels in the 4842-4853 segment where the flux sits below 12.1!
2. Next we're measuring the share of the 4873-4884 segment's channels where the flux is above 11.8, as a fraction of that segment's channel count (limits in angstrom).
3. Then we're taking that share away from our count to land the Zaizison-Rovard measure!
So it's 9.5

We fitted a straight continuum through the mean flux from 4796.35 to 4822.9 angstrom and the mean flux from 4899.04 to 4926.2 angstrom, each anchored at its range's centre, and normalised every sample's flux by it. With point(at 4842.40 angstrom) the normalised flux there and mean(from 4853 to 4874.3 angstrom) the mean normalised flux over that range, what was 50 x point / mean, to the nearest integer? 63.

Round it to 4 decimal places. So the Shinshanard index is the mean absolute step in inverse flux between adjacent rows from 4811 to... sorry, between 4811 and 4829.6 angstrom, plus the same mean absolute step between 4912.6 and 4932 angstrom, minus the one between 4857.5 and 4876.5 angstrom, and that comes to -0.0021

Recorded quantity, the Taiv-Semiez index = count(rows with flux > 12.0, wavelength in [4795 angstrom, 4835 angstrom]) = 18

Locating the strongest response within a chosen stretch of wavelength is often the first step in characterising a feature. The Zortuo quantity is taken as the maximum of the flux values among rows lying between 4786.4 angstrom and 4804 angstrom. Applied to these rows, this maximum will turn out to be 12.32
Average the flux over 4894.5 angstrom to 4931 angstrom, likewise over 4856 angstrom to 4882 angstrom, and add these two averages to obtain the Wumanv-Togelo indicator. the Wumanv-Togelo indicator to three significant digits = 21.6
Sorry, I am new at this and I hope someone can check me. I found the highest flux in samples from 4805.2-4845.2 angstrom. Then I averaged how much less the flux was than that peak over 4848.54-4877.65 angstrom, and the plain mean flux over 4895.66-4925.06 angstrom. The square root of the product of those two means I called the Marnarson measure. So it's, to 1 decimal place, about 6.0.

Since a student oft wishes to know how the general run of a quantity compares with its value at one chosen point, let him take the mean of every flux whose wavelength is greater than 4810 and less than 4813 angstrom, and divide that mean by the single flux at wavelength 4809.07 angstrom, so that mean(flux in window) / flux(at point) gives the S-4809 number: 0.98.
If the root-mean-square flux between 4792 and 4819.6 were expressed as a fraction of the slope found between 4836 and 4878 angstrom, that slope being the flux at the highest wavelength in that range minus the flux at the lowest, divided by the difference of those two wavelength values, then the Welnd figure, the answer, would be -6779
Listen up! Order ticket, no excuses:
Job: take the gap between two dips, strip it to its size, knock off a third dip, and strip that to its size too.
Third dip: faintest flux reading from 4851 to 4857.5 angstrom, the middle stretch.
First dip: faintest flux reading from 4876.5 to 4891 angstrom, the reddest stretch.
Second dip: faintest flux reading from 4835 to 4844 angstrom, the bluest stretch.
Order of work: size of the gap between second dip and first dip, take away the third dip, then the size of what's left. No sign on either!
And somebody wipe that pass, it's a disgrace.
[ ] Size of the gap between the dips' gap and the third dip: 6.8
